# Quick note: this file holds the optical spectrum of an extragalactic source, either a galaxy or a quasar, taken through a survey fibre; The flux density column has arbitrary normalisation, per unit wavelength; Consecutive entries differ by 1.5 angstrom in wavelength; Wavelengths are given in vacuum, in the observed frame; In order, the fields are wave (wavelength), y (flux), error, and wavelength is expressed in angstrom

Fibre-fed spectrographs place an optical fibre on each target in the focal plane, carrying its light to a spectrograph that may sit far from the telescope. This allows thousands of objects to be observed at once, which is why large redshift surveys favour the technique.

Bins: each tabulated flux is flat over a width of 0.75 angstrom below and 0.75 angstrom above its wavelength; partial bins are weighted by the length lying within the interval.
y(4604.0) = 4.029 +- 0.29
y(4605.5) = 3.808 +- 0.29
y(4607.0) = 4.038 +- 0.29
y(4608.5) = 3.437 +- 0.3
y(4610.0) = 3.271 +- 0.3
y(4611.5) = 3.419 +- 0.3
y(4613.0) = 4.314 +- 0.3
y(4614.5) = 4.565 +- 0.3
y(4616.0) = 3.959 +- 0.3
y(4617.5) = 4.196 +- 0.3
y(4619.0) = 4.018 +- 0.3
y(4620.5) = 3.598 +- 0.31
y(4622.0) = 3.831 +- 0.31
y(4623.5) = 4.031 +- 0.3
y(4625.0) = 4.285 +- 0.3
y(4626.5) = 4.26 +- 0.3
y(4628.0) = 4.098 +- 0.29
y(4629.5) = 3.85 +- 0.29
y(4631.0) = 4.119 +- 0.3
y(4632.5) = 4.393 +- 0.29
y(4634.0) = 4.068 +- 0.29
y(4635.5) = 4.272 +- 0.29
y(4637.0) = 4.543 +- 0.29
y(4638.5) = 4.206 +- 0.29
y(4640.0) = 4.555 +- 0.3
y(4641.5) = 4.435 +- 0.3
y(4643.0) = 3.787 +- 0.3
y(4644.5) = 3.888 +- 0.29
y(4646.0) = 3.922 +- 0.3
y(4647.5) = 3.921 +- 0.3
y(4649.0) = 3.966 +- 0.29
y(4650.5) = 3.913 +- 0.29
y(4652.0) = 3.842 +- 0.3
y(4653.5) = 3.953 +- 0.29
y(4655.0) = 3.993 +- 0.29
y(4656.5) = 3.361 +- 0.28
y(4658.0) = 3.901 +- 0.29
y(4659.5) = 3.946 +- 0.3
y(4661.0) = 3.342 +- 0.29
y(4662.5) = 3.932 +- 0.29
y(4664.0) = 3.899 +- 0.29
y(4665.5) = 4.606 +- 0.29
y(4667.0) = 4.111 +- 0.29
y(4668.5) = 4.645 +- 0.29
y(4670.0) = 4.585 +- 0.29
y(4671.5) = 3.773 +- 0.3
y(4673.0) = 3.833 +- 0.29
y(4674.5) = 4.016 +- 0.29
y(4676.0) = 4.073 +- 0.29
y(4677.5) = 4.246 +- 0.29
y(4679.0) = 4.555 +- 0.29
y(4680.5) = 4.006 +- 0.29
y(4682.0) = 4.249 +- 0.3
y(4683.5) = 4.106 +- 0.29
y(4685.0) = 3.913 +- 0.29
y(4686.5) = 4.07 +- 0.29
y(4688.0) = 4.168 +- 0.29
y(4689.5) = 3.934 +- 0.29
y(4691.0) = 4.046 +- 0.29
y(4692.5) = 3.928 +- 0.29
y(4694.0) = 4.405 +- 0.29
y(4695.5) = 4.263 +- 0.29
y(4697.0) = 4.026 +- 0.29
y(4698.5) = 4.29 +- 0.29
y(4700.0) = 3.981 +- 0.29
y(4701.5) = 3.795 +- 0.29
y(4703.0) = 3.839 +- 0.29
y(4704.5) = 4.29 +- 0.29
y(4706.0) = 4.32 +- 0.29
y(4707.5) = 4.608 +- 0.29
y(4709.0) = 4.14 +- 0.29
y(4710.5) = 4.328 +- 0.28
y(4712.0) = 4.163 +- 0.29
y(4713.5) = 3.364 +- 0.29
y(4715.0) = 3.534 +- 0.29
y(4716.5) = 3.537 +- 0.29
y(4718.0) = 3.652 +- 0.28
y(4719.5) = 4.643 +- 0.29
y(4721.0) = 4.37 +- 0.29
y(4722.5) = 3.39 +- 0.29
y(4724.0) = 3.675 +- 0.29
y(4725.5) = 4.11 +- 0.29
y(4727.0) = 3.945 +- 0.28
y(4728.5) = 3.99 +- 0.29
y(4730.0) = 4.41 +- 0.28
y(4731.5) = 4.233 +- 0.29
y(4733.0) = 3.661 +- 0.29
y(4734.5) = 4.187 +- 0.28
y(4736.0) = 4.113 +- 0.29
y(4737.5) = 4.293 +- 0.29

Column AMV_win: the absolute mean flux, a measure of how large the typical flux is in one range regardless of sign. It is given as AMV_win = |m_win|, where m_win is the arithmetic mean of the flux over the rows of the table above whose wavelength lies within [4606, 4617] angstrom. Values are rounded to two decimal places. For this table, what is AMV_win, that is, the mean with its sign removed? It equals 3.86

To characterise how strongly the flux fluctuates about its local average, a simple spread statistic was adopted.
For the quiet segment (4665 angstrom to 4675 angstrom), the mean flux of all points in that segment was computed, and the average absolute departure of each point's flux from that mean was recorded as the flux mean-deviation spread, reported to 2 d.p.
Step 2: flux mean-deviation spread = 0.33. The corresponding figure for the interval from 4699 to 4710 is 0.23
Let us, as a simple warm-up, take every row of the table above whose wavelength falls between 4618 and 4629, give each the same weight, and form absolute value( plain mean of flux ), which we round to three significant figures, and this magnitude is 4.02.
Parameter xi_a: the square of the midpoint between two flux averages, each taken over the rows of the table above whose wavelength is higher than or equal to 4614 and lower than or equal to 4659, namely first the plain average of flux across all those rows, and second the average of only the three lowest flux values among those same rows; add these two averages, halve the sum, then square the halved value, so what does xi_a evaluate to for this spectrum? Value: 14.6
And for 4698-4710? 16.1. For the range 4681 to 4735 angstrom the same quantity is 14.0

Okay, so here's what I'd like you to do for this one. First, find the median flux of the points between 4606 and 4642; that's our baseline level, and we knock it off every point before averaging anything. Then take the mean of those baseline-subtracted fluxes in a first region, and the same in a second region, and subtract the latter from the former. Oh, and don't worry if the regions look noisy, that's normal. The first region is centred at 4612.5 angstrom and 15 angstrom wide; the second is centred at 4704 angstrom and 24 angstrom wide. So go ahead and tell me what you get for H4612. -0.18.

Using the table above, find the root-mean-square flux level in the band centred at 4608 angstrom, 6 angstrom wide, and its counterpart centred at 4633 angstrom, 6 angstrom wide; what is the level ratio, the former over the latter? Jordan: 0.866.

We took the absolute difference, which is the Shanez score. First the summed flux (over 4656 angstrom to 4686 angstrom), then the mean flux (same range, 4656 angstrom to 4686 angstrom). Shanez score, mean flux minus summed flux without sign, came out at 77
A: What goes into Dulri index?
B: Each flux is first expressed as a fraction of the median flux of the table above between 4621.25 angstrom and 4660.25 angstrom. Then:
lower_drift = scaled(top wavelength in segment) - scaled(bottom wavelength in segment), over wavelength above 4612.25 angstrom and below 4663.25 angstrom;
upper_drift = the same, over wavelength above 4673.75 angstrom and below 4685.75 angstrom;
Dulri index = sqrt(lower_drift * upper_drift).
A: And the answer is 0.050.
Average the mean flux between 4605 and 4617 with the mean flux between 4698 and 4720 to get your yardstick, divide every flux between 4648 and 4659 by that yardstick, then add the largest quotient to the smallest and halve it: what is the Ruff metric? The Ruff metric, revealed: 0.93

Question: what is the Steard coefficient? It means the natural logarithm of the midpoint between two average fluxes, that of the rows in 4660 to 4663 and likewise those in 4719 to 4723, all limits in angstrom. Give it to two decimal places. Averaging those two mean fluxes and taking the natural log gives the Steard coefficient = 1.36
